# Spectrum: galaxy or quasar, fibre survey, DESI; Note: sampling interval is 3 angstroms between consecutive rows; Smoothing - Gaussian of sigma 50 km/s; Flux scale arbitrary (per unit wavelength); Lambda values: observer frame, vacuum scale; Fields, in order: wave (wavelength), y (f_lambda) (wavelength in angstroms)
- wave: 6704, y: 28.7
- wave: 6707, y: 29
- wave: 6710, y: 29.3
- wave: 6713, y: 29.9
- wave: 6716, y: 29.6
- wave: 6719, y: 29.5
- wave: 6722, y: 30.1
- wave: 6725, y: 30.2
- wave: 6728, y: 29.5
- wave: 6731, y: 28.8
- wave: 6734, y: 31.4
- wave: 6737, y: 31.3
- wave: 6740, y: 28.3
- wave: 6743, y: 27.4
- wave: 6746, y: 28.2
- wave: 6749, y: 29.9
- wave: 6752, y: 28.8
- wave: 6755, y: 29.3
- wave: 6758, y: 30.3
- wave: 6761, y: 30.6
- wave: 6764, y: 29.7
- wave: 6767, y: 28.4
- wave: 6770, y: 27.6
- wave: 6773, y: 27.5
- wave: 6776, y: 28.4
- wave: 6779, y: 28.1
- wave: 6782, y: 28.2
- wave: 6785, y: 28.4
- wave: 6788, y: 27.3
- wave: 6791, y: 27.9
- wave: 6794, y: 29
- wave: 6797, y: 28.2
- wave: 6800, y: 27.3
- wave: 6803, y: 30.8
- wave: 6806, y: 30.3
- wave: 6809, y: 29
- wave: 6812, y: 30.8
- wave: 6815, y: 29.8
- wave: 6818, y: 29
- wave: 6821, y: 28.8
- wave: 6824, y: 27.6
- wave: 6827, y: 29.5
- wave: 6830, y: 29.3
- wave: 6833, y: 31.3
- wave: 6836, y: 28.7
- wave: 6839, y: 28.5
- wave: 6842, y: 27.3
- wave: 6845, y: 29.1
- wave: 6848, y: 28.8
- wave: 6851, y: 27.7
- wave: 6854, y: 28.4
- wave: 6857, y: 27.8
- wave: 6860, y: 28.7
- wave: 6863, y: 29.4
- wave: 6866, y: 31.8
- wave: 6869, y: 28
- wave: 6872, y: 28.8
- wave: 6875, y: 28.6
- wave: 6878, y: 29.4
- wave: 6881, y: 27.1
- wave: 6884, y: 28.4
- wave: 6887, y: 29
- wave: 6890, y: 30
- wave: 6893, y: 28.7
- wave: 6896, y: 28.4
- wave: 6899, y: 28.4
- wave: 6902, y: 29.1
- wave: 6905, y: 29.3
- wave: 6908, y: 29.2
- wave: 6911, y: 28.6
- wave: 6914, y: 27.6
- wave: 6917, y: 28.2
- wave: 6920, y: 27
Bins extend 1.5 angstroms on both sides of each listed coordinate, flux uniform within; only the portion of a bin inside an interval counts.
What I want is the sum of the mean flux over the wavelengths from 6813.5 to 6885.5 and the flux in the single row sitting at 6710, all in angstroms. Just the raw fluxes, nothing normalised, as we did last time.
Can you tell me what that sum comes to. 58.1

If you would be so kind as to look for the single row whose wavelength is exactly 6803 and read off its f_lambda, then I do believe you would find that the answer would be 30.8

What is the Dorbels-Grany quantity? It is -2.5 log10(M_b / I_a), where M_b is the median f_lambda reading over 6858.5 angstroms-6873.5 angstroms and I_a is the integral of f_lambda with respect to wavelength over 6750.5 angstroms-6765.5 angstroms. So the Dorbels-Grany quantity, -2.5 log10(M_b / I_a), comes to 2.98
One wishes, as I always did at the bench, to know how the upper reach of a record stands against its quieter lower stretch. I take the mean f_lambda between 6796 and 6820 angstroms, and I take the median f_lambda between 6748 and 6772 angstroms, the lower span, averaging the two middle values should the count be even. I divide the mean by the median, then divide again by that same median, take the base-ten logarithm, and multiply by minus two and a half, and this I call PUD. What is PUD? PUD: 3.678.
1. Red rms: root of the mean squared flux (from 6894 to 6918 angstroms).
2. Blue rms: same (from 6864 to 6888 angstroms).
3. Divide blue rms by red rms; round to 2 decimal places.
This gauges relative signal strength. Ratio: 1.01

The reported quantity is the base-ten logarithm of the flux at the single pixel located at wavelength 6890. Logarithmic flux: 1.477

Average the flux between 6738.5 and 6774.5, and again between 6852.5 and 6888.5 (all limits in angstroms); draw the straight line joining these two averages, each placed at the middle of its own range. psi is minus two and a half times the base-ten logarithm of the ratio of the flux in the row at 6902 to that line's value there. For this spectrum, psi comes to -0.01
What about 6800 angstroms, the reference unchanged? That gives 0.06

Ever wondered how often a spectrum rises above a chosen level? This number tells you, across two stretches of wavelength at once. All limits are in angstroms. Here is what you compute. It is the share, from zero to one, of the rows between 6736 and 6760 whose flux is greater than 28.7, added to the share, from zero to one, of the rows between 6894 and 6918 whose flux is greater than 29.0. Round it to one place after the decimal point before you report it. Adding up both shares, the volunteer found 1.0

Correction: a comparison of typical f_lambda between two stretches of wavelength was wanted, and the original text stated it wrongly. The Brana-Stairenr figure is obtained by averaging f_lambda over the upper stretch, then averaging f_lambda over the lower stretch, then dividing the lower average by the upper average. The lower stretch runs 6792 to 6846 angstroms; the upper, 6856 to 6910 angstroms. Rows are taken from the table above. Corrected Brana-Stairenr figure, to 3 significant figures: 1.01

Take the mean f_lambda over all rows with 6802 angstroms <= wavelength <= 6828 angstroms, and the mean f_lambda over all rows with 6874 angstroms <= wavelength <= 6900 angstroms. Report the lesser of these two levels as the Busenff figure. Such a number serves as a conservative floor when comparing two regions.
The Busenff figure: 28.67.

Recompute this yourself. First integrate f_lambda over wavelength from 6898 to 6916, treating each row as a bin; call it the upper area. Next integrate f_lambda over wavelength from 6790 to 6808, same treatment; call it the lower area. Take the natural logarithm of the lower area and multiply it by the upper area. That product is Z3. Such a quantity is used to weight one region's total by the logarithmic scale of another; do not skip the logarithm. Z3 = 3231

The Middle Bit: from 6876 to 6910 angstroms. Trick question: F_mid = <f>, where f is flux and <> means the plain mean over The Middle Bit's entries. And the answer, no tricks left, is 28.8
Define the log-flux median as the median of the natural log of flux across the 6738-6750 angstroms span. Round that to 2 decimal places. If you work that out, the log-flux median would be 3.34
